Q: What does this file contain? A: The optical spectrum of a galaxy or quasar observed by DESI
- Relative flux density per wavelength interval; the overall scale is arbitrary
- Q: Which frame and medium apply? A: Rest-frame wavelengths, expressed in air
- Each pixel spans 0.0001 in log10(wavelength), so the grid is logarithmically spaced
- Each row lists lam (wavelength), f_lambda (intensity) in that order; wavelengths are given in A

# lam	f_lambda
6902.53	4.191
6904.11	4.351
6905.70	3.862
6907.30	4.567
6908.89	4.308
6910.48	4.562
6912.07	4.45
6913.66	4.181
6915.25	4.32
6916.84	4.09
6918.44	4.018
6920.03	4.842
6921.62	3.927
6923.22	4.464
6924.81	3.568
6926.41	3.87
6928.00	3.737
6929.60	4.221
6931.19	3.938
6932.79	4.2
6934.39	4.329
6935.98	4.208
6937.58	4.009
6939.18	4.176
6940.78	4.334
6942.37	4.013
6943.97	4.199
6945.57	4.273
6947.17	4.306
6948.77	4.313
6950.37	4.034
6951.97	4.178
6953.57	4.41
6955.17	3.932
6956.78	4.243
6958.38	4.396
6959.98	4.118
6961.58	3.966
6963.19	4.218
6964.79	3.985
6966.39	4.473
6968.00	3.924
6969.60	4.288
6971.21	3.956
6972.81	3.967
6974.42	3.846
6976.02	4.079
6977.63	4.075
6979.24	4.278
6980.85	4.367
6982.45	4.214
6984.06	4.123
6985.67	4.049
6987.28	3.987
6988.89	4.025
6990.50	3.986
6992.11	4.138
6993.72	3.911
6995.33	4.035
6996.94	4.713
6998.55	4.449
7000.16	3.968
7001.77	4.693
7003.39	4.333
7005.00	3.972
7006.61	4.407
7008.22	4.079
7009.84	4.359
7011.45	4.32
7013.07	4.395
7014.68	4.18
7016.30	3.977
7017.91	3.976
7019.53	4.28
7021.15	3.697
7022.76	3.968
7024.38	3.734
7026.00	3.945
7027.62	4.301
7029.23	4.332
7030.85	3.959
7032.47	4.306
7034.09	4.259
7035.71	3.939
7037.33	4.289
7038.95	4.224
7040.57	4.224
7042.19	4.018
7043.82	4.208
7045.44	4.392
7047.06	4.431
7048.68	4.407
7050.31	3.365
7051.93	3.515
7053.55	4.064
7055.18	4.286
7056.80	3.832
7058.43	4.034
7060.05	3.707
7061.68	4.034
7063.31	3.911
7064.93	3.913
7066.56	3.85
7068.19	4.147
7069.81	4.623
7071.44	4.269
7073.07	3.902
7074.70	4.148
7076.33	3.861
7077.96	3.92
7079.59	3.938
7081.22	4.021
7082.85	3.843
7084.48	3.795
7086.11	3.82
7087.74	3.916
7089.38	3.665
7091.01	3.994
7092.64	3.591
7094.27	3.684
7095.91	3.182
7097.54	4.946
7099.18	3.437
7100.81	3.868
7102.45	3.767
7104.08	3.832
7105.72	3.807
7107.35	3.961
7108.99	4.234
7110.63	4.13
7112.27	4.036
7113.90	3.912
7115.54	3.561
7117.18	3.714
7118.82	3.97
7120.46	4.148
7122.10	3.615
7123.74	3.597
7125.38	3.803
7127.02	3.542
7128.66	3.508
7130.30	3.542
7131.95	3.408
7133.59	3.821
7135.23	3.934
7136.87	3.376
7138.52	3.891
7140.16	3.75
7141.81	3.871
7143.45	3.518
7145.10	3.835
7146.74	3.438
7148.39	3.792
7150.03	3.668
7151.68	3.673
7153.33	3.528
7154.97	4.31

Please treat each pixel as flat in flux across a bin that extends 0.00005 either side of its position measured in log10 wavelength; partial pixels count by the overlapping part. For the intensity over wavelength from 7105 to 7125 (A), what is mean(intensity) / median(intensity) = 0.988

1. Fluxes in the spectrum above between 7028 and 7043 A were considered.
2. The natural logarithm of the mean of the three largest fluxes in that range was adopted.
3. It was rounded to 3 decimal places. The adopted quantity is 1.461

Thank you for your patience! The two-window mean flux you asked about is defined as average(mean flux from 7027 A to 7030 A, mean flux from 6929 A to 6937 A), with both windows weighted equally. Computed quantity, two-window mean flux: 4.25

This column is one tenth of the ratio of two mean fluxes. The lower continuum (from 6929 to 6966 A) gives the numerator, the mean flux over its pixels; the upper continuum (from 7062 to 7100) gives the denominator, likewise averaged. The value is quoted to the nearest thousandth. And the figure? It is 0.106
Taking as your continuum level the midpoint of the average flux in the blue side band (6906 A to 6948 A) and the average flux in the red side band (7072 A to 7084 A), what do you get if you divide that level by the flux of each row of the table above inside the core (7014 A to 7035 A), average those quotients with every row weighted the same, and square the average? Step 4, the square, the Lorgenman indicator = 1.006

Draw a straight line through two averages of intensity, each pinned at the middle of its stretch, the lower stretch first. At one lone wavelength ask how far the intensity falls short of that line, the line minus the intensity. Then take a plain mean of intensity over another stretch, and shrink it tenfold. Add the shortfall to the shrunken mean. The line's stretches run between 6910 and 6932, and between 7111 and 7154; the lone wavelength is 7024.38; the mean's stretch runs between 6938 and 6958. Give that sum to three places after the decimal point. 0.624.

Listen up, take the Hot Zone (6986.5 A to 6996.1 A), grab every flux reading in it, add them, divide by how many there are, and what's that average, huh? 4.01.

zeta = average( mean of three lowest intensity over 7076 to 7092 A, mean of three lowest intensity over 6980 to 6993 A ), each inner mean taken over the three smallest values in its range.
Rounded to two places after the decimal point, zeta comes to 3.88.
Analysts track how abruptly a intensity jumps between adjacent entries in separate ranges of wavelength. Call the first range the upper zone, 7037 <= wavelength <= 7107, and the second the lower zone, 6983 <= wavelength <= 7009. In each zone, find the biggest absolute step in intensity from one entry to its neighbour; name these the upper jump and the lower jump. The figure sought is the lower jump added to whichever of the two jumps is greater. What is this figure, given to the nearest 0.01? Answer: 2.49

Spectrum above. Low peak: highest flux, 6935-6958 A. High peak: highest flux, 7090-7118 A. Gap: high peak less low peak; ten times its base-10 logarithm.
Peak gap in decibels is -2.7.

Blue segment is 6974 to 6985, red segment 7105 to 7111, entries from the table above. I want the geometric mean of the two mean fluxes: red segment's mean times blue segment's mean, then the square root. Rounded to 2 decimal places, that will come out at 4.09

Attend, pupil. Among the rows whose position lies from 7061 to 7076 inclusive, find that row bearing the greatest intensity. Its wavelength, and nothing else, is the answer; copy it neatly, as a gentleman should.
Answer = 7069.81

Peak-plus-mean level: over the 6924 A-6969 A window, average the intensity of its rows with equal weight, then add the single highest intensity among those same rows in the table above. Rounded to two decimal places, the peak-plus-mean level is 8.60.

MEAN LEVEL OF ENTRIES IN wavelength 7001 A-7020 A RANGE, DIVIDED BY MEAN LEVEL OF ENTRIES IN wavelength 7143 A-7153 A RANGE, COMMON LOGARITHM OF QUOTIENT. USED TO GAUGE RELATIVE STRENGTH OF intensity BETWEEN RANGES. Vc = 0.065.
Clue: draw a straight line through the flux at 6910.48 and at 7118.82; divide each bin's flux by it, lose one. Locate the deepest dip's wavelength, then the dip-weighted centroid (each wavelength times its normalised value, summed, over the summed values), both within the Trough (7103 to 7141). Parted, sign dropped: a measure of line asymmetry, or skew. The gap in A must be 9.6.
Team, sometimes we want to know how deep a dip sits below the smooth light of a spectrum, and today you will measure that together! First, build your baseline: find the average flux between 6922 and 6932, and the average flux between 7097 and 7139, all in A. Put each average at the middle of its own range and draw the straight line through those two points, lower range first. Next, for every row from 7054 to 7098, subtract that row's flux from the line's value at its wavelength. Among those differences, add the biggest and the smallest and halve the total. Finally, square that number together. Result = 0.05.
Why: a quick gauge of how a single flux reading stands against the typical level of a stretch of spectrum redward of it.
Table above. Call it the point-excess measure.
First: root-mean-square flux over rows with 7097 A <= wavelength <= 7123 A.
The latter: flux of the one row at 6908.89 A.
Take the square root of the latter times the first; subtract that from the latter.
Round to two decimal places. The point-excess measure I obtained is 0.18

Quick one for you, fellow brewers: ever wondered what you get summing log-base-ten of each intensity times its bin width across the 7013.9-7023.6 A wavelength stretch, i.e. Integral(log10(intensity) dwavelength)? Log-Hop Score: 5.85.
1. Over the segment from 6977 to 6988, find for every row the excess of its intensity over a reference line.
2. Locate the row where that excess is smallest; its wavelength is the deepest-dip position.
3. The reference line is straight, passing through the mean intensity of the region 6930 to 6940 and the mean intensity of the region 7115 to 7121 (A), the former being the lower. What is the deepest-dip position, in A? 6987.28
